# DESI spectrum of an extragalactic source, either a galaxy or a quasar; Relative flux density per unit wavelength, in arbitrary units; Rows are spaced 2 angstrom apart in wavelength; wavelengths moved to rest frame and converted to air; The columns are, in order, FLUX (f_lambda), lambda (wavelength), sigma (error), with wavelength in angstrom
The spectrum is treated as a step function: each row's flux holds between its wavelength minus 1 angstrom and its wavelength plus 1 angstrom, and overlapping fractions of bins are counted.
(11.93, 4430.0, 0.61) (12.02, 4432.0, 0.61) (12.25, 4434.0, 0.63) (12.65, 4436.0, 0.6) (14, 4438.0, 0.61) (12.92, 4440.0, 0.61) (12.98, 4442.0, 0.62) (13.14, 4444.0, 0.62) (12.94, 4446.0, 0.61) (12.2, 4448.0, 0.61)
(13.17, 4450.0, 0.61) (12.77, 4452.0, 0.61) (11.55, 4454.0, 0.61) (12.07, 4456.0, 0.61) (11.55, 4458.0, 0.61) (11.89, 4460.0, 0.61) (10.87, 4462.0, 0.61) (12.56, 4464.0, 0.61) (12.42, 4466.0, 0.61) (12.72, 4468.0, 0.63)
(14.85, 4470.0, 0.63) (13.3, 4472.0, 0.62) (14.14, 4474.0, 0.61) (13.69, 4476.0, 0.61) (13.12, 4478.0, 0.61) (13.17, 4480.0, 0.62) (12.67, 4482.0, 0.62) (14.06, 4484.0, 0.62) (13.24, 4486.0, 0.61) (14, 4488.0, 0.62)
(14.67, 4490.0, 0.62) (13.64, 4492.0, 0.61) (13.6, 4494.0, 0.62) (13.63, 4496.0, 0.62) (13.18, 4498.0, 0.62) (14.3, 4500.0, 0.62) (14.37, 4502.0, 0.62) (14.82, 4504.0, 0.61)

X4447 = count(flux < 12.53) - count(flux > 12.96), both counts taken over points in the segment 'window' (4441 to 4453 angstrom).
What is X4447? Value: -2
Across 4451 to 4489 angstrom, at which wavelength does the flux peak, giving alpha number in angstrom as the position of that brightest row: 4470.0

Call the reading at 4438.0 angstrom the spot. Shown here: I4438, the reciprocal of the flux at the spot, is 0.0714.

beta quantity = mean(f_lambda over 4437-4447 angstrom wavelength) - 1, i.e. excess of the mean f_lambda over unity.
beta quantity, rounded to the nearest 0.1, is 12.2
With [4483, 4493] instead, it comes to 12.9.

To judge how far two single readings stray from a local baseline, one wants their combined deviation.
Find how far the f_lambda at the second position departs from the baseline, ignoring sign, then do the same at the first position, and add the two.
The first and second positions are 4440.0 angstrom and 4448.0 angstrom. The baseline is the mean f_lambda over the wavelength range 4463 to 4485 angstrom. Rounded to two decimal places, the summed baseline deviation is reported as 1.55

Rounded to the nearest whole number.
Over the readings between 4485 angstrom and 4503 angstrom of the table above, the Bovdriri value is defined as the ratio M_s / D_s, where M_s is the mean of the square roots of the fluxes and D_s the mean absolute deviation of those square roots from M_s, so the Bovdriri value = 64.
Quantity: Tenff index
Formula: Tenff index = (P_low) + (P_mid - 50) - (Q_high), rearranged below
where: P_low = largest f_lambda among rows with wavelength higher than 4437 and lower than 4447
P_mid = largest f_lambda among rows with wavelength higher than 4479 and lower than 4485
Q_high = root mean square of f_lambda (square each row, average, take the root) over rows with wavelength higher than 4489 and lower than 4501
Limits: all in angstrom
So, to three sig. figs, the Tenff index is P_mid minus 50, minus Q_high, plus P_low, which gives -35.8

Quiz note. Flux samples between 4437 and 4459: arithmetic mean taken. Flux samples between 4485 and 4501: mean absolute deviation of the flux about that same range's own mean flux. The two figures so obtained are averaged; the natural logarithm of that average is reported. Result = 1.877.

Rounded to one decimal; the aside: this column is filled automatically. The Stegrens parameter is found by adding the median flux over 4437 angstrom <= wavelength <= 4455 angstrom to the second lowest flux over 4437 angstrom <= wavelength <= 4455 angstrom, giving 25.1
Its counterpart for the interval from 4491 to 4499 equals 27.2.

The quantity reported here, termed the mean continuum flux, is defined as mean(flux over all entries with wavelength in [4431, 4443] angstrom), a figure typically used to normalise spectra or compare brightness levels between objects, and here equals 12.8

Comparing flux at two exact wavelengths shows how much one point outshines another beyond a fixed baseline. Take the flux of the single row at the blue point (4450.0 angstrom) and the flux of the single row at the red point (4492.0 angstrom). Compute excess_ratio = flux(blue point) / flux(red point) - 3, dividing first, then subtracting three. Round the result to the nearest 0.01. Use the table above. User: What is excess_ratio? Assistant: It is -2.03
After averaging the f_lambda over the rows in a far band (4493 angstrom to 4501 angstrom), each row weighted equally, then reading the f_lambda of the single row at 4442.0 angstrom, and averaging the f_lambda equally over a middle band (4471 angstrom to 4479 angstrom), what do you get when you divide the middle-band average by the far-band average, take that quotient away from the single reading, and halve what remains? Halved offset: 5.99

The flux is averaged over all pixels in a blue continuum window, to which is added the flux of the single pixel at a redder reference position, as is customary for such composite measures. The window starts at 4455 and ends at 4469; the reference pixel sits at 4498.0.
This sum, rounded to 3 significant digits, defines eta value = 25.2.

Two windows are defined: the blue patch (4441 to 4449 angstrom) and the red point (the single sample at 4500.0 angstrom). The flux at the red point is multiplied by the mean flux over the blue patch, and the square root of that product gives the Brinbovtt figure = 13.5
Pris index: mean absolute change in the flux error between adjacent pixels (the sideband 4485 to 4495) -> 0.0075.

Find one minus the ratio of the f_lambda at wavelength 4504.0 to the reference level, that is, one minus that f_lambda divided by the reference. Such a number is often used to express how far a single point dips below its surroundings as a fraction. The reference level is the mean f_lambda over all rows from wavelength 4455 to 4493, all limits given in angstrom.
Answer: -0.13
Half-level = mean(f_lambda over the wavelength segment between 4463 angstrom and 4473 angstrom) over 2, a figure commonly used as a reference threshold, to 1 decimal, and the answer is 6.6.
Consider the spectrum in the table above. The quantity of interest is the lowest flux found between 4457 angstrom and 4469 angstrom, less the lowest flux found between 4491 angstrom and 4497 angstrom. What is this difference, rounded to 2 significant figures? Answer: -2.7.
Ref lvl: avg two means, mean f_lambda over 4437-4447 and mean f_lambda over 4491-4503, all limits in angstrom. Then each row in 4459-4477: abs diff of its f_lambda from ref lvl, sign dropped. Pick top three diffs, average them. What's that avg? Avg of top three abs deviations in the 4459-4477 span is 1.9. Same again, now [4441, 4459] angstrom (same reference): 1.8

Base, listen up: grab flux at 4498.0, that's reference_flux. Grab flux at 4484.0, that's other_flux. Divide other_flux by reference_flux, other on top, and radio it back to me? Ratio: 1.07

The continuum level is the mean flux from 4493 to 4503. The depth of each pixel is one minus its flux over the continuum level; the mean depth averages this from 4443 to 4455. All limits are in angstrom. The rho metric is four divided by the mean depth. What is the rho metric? 47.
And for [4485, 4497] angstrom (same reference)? 2858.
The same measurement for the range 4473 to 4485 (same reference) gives 162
